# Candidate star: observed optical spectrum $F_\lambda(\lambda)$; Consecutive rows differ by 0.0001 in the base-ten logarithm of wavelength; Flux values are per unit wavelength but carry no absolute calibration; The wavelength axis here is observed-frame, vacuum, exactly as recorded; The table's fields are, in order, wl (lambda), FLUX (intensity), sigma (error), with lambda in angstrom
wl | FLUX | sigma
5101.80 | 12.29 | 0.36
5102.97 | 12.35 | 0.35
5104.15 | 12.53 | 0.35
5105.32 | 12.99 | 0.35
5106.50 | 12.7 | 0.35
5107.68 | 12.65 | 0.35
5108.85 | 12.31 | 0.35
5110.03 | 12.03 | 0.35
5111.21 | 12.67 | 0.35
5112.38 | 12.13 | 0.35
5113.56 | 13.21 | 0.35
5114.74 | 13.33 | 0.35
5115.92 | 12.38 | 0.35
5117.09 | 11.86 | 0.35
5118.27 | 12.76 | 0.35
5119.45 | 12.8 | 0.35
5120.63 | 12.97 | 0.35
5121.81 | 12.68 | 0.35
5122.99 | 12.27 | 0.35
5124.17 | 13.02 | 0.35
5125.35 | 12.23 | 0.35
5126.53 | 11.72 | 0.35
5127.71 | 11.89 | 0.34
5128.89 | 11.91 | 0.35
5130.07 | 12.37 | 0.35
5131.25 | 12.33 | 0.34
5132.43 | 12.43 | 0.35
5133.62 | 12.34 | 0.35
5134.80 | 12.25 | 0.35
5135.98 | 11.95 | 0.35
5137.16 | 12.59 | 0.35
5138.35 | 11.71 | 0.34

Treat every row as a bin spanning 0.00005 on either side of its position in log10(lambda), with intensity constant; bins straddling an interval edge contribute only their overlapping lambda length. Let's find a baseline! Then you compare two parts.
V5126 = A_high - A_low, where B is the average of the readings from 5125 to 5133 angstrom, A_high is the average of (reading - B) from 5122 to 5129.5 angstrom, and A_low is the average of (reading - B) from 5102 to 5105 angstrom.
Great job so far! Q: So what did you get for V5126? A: -0.27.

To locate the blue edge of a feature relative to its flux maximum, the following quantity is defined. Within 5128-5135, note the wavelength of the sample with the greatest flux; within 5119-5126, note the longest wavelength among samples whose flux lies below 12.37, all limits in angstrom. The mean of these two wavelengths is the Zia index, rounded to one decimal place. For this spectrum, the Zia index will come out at 5128.9 angstrom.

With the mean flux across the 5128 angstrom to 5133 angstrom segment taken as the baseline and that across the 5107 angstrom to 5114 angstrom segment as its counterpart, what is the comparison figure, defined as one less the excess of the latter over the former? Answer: 0.76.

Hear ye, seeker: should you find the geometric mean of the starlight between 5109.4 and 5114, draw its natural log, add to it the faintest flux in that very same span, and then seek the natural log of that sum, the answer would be 2.68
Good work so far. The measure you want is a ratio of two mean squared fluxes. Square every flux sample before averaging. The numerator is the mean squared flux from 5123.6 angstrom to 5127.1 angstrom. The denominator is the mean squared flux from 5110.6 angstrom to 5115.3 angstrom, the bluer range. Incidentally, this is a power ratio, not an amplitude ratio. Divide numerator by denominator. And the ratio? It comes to 0.92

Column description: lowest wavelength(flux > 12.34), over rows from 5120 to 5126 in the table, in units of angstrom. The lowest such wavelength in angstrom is 5120.63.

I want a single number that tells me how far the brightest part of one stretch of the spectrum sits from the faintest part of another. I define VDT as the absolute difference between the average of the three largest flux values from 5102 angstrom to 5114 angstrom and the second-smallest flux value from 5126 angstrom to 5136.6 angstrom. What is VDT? 1.1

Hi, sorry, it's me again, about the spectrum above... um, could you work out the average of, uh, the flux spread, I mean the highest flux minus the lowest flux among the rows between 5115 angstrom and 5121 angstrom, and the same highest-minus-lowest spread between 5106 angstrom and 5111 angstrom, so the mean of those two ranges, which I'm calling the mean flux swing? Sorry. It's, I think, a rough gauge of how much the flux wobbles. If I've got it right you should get 0.89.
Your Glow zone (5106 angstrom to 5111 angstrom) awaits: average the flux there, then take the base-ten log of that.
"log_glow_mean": 1.094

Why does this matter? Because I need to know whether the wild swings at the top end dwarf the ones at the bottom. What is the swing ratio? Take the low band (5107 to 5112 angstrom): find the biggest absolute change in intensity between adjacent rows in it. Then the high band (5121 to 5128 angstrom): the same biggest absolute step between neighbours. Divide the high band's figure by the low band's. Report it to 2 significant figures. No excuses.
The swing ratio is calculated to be 1.2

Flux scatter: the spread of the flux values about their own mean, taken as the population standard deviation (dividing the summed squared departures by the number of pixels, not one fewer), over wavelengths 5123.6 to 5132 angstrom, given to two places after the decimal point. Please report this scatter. 0.40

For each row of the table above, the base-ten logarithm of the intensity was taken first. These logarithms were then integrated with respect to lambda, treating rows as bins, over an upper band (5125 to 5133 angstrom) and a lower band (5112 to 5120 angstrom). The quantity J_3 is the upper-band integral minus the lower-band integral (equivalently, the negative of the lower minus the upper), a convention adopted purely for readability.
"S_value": -0.1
